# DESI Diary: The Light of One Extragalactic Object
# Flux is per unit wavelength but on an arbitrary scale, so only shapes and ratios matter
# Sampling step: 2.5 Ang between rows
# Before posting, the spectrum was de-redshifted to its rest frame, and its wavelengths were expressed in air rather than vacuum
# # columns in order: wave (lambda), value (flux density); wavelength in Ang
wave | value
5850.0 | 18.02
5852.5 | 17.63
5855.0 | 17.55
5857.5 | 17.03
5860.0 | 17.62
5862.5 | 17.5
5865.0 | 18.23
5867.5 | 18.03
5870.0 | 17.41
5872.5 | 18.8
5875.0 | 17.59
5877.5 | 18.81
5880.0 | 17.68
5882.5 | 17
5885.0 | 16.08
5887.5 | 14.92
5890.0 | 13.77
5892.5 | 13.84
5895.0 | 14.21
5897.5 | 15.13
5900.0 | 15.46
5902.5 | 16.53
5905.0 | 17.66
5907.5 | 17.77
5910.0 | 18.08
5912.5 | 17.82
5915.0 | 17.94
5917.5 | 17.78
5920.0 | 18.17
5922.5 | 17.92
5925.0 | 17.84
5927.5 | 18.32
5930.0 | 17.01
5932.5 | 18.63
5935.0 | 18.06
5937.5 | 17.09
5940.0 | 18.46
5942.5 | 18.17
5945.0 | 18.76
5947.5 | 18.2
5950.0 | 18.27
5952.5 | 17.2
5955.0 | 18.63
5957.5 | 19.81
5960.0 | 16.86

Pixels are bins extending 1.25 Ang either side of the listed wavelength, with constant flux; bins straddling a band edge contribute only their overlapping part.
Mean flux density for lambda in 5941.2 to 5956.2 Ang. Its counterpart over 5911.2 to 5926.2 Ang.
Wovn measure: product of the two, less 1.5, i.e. 325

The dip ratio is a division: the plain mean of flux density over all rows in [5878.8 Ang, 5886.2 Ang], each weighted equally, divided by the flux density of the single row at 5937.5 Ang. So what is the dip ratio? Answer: 0.99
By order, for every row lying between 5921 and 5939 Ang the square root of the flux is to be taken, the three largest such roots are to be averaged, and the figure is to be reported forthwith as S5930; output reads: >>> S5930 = 4.28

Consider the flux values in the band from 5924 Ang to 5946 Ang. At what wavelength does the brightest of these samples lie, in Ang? 5945.0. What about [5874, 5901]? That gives 5877.5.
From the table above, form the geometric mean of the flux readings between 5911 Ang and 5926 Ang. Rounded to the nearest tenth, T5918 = 17.9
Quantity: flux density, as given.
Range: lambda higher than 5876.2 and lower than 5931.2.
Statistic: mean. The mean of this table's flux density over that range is 16.8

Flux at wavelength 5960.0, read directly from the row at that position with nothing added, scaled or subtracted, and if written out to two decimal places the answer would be 16.86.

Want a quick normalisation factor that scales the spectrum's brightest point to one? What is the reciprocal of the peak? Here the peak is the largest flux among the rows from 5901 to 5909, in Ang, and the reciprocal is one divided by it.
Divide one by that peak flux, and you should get 0.056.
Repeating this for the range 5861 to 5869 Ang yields 0.055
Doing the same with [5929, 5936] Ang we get 0.054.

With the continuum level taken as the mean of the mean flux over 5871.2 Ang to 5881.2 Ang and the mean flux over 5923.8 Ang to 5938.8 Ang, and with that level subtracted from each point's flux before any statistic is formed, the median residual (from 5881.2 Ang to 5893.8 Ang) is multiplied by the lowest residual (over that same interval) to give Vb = 13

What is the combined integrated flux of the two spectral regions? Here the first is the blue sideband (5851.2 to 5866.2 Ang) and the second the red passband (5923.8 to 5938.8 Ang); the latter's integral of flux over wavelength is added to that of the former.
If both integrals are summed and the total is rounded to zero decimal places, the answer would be 531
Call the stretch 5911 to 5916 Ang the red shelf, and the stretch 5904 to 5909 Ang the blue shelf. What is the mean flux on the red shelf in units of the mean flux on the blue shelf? 1.01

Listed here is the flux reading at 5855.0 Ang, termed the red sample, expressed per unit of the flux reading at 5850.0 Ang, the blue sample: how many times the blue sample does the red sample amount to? 0.97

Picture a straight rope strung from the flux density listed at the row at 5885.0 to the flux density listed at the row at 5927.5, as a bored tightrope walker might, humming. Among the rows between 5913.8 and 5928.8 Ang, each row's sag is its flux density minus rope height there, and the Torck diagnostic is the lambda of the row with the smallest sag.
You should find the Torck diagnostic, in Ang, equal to 5925.0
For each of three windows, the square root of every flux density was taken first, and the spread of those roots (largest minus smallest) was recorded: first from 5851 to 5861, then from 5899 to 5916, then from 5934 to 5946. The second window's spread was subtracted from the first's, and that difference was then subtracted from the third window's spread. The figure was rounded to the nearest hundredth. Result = 0.45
